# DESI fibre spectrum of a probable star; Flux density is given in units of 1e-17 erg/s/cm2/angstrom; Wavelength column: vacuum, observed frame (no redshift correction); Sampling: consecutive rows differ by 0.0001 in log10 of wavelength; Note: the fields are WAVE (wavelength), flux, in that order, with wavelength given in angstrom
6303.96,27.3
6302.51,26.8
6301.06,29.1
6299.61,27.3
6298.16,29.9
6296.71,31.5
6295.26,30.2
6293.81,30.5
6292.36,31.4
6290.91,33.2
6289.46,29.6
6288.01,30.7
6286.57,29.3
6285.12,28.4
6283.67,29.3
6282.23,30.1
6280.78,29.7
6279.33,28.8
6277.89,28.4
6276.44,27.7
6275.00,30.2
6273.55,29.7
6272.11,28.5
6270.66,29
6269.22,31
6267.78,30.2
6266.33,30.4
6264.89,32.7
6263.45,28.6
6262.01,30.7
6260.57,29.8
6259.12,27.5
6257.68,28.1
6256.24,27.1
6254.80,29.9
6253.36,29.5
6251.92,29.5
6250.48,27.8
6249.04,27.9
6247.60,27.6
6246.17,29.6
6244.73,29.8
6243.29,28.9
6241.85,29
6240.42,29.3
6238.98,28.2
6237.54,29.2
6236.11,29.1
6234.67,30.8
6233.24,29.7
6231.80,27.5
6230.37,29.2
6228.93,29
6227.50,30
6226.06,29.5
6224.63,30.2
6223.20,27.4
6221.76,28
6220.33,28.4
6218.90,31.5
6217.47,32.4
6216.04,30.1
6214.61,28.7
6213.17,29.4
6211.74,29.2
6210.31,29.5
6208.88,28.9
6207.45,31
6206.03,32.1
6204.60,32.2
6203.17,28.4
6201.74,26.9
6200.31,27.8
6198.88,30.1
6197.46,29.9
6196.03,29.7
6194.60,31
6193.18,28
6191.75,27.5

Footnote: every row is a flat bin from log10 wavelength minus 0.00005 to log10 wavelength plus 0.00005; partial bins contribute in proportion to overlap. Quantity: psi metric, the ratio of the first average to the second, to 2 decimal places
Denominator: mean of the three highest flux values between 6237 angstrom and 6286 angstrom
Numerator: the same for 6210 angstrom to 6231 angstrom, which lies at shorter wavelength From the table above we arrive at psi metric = 1.00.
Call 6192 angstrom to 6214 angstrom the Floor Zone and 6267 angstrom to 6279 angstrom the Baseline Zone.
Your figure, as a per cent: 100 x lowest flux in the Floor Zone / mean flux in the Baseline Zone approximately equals 91.7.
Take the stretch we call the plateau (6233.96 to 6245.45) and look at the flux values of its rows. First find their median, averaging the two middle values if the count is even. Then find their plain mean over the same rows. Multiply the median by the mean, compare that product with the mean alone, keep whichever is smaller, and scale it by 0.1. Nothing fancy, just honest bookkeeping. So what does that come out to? 2.93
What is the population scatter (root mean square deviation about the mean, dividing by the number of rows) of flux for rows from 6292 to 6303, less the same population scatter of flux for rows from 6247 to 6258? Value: 0.7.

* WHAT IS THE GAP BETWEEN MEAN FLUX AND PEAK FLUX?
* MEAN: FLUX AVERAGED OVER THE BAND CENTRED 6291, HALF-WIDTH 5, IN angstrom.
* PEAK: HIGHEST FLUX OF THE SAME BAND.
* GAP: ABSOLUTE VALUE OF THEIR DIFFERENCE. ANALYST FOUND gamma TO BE 2.5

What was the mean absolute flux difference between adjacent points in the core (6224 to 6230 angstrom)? 0.73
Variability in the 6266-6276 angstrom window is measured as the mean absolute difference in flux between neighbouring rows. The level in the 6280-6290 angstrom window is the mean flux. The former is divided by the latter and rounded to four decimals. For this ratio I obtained 0.0293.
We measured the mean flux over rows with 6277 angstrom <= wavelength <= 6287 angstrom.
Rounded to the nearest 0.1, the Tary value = 29.1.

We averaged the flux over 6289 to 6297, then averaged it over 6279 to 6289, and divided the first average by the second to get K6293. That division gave 1.05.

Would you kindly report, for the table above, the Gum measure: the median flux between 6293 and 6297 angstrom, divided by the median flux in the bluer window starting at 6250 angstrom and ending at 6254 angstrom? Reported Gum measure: 1.03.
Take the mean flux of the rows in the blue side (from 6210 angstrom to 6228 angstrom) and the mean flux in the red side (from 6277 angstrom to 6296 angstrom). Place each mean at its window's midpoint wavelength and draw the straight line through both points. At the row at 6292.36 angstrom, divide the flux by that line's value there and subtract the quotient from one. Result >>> -0.047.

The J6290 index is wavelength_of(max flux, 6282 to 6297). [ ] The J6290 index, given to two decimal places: 6290.91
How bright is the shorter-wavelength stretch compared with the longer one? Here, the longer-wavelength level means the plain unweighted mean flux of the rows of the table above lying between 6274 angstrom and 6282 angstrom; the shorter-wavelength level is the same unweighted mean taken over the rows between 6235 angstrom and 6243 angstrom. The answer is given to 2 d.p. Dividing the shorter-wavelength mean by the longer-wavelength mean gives 1.00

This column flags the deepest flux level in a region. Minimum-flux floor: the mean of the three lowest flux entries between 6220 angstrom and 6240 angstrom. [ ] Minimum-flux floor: 27.6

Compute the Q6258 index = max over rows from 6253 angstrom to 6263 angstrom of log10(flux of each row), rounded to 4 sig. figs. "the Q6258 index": 1.487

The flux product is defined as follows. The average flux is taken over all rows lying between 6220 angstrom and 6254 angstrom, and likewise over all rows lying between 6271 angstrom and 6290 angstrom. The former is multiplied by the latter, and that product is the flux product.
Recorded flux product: 847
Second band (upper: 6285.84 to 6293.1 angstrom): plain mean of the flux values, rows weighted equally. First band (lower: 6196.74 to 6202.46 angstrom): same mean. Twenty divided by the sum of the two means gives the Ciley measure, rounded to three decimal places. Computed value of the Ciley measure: 0.336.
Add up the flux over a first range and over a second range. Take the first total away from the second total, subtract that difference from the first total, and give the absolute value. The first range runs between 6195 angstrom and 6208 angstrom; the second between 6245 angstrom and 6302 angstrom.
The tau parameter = 614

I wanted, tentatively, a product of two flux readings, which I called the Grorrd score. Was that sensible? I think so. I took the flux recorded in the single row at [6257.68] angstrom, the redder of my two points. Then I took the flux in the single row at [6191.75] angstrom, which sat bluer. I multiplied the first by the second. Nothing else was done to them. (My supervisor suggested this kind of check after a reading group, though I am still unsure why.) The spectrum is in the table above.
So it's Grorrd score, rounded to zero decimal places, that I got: 773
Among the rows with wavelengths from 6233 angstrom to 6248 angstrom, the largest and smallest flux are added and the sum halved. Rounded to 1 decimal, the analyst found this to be 29.2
